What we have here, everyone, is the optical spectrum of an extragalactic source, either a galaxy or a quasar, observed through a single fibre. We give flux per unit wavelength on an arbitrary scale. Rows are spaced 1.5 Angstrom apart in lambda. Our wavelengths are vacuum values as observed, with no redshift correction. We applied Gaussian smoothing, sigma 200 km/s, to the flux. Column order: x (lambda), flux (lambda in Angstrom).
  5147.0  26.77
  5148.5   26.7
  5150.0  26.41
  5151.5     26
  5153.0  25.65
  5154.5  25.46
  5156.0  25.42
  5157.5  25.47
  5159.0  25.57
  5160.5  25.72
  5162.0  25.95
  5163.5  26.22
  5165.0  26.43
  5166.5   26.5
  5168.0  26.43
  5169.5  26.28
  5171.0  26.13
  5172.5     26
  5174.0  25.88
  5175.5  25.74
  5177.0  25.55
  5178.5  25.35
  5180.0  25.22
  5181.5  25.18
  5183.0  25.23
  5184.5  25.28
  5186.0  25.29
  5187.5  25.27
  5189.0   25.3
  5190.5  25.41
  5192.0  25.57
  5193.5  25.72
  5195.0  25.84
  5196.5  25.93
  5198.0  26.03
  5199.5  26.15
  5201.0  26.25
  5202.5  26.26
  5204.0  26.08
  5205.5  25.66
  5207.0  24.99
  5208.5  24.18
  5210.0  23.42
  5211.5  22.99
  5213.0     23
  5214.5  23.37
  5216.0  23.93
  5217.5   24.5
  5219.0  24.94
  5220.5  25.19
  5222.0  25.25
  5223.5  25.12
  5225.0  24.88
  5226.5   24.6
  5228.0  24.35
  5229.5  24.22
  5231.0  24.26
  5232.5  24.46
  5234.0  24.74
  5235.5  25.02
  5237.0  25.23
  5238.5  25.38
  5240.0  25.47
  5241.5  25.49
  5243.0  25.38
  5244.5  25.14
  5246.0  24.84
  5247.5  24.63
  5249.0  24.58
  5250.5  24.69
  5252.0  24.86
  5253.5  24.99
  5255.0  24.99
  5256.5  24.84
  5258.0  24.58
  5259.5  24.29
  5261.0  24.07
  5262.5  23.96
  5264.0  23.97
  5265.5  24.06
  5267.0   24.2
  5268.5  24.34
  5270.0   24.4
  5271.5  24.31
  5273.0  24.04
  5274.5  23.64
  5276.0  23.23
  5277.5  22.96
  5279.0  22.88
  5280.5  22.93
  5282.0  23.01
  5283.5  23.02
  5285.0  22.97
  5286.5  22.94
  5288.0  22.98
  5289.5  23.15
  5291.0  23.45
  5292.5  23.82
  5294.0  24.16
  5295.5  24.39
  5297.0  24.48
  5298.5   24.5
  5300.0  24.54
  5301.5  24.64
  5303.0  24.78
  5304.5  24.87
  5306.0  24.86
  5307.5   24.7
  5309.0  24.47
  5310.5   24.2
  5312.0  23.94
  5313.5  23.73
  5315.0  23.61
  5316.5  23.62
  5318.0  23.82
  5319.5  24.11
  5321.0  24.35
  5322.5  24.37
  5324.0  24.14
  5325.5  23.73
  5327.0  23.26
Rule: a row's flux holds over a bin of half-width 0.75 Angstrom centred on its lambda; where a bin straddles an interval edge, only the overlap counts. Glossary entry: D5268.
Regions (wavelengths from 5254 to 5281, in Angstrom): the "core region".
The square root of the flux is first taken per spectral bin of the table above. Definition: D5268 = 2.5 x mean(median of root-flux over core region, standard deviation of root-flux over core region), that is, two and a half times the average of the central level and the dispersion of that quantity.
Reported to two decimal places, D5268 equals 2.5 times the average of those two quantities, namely 6.21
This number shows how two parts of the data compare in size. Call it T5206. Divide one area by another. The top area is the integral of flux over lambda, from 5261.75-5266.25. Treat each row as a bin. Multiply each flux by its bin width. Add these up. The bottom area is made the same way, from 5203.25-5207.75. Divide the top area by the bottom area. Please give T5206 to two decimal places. 0.94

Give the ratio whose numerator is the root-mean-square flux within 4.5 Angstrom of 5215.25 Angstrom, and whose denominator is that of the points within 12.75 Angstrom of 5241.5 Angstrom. 0.96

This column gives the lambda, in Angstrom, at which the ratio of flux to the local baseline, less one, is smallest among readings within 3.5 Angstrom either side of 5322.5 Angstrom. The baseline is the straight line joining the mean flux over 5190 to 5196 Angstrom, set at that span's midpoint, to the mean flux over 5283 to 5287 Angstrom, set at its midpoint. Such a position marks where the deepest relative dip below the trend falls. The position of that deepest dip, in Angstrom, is 5325.5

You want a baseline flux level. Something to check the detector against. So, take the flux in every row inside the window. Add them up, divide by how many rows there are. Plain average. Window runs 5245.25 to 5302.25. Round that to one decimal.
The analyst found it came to 24.0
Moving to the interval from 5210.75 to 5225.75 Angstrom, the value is 24.3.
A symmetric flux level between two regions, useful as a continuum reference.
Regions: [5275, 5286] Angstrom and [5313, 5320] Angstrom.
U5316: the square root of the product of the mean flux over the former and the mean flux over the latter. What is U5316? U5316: 23.4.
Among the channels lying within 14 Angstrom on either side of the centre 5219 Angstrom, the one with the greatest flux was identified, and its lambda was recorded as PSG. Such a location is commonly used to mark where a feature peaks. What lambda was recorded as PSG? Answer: 5205.5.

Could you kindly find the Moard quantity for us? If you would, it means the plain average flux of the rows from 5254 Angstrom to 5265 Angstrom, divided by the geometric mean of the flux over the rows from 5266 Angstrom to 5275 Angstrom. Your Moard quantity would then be 1.01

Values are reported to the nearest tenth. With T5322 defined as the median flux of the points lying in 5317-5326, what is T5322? 24.1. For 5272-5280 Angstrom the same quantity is 23.2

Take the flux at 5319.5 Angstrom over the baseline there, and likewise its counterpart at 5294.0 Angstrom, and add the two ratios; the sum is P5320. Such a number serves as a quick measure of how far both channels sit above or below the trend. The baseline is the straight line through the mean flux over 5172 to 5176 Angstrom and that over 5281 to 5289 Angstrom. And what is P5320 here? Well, 2.15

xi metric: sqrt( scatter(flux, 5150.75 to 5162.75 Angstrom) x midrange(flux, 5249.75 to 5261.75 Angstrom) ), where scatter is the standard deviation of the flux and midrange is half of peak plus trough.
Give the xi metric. 2.3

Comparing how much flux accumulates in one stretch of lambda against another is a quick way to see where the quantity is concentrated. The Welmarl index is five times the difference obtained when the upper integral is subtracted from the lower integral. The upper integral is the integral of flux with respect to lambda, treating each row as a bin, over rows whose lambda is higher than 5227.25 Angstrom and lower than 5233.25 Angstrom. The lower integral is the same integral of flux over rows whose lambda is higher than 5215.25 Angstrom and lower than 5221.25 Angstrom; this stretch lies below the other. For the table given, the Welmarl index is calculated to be 10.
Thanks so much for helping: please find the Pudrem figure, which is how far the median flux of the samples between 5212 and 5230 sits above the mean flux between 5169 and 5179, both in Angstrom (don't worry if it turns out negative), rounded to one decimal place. -1.3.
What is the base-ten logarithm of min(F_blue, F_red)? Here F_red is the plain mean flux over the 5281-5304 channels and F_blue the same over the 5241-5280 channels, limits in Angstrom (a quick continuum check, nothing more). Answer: 1.38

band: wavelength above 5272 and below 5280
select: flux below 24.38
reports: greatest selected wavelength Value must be 5279.0 Angstrom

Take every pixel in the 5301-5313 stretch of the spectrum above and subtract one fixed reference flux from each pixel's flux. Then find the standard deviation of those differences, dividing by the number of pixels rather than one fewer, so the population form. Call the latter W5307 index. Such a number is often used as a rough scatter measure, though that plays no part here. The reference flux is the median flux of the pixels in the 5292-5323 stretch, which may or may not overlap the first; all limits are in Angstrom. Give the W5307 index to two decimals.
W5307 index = 0.31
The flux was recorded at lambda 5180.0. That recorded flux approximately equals 25.22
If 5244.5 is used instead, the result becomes 25.14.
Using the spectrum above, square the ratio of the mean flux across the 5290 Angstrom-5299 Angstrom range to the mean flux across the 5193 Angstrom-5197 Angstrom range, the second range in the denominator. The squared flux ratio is 0.87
